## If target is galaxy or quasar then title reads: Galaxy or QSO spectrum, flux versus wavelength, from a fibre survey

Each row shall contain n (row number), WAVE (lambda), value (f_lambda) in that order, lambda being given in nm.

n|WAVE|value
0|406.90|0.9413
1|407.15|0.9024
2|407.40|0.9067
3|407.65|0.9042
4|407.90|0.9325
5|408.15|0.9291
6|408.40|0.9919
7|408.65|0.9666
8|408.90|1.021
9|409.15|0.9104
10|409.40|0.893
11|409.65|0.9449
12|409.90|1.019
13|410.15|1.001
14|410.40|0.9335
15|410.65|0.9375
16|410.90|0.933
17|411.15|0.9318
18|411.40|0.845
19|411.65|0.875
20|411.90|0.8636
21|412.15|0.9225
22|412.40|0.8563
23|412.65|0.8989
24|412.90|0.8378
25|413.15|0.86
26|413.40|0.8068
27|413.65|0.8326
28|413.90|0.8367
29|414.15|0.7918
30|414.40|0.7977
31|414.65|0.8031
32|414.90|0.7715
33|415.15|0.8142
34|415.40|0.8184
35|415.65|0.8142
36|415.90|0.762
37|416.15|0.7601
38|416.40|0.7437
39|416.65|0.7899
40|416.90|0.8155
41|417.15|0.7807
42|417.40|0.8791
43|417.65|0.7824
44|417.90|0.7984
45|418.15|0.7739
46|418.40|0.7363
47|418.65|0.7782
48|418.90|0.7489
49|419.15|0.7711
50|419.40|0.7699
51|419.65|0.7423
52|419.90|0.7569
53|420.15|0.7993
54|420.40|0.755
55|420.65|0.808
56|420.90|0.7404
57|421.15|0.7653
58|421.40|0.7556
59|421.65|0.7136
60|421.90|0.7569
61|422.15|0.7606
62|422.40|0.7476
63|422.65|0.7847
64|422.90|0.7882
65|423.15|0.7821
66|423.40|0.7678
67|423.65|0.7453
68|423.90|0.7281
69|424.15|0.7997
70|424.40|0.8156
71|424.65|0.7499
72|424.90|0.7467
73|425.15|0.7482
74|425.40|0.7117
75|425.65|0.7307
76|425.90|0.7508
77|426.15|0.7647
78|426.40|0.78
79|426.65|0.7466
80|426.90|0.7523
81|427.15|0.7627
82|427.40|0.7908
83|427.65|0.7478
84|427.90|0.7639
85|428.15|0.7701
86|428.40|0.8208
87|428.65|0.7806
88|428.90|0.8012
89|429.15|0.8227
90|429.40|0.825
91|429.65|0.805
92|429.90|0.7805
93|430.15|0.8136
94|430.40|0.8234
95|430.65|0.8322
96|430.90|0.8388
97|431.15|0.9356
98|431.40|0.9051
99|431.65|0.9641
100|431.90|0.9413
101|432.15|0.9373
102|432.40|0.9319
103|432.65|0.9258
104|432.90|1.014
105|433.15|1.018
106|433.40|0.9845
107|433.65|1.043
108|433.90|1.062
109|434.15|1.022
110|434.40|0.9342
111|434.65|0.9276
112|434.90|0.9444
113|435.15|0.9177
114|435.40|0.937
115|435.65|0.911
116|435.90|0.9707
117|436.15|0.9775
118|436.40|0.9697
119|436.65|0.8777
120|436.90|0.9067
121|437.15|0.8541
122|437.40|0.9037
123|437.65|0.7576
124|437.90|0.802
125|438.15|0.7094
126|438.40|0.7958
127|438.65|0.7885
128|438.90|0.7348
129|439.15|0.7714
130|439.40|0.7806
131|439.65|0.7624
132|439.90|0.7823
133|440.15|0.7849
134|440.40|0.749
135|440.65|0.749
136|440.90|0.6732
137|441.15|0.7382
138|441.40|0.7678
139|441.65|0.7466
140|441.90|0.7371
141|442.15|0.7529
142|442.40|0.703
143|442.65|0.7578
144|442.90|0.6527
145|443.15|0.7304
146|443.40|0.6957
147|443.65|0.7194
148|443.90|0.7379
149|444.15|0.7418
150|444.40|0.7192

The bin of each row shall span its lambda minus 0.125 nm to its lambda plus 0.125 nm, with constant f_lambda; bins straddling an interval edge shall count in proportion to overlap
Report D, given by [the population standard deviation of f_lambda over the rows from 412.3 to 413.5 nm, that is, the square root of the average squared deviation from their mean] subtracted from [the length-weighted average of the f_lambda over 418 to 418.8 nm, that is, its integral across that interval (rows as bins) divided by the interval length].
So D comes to 0.733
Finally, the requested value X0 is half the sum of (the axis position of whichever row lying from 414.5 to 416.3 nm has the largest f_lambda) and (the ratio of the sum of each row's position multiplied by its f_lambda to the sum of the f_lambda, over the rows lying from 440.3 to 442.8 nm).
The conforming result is 428.46 nm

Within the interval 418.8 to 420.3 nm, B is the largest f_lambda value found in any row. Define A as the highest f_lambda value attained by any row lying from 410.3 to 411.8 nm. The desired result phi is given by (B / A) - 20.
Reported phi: -19.15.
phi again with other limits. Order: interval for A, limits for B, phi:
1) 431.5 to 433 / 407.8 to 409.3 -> -18.99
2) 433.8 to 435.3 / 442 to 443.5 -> -19.29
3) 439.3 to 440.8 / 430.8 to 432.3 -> -18.77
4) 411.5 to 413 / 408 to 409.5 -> -18.89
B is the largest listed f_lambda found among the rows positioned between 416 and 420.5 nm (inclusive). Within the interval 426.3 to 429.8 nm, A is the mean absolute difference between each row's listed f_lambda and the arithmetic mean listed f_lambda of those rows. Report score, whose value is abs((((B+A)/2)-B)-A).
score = 0.451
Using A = 0.023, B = 0.8791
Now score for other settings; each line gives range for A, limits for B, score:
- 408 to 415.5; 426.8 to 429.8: 0.443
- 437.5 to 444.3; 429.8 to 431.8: 0.496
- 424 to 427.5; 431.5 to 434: 0.542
